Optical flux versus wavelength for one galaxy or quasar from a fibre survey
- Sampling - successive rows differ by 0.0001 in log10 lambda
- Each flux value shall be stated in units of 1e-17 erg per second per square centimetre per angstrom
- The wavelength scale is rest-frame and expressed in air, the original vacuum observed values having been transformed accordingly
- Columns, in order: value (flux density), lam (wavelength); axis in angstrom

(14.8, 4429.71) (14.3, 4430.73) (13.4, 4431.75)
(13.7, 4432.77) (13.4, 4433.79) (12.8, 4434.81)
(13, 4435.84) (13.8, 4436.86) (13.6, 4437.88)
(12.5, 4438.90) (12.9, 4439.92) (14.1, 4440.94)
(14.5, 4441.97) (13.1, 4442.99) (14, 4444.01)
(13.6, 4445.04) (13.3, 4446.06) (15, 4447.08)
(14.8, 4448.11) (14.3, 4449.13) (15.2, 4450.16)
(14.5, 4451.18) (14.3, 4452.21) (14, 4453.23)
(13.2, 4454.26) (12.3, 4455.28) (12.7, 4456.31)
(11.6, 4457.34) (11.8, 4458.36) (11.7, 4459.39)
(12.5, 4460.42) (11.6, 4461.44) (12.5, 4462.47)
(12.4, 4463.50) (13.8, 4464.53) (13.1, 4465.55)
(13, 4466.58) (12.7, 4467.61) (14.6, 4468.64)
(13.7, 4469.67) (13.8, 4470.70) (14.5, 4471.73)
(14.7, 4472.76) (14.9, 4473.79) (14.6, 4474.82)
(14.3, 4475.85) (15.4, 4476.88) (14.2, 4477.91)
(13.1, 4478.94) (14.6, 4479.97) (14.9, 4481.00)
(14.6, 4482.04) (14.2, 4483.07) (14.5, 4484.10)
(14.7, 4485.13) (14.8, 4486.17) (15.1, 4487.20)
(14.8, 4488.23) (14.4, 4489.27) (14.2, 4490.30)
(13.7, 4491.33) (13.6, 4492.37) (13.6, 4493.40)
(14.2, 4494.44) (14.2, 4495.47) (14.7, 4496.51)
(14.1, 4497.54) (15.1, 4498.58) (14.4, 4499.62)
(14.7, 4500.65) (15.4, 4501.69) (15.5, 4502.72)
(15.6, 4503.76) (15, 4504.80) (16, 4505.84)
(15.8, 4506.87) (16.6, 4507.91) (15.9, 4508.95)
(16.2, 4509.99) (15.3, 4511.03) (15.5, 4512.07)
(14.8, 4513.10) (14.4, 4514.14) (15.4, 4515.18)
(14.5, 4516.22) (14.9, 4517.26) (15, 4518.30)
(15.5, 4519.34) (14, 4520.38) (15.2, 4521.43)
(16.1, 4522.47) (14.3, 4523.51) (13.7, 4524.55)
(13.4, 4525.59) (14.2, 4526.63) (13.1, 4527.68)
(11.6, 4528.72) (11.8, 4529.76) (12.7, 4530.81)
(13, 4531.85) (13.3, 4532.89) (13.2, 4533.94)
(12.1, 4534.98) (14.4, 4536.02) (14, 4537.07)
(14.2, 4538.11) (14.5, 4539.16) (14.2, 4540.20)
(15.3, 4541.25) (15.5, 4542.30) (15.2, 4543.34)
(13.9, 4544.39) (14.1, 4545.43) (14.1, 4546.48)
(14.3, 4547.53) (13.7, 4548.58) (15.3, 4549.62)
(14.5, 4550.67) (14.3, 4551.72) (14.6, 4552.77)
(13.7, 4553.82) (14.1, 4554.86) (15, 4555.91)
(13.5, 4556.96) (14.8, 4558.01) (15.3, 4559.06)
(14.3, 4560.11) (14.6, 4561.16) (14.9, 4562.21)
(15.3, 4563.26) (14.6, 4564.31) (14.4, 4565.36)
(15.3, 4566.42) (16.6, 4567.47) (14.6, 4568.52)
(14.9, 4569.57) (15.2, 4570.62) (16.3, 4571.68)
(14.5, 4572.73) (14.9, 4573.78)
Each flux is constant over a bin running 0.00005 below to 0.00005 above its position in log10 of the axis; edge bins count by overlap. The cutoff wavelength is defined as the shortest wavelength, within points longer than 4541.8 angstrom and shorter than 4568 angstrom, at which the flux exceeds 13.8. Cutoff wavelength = 4542.30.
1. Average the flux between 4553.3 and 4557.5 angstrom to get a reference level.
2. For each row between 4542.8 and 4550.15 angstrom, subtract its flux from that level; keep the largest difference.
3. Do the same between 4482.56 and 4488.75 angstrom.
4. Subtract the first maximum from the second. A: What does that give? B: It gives -0.5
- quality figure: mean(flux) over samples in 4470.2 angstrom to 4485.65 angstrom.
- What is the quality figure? 14.5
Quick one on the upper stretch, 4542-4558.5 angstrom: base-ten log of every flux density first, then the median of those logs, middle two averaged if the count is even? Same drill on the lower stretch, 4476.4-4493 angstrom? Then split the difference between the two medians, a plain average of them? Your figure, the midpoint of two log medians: 1.16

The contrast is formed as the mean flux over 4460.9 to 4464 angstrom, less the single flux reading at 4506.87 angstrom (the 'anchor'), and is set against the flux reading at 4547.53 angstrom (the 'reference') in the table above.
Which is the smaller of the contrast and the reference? -3.6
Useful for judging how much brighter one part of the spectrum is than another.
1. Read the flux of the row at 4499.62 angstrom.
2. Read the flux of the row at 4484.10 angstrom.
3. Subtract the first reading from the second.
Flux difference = 0.10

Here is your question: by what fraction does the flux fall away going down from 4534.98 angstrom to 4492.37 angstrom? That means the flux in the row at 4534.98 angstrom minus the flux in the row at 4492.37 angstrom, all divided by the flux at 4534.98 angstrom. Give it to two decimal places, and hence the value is -0.12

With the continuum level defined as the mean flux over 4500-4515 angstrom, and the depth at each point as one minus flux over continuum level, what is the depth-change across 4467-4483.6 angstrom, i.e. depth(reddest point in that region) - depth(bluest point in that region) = -0.097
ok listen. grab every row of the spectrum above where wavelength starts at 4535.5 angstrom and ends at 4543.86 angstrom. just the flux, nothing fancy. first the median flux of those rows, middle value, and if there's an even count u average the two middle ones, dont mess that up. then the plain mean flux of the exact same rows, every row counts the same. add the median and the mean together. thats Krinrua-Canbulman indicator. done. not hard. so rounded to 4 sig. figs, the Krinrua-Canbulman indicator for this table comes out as 29.11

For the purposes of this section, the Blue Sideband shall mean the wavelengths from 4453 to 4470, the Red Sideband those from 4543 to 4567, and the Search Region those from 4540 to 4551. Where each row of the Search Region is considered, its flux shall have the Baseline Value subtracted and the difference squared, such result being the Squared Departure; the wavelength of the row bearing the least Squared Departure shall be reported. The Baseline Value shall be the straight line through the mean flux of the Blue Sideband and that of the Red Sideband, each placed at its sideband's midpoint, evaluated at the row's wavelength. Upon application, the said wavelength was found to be 4540.20 angstrom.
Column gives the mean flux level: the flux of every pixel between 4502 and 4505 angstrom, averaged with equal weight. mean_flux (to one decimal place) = 15.4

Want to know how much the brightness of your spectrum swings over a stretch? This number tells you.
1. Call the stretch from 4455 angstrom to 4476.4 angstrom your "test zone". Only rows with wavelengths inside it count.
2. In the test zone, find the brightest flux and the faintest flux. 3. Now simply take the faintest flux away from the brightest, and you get 3.3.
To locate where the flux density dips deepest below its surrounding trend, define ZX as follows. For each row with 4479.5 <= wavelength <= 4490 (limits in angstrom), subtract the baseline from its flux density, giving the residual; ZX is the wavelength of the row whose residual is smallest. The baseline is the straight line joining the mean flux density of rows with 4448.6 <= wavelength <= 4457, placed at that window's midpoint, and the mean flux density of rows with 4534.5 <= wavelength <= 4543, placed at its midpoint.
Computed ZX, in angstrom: 4483.07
